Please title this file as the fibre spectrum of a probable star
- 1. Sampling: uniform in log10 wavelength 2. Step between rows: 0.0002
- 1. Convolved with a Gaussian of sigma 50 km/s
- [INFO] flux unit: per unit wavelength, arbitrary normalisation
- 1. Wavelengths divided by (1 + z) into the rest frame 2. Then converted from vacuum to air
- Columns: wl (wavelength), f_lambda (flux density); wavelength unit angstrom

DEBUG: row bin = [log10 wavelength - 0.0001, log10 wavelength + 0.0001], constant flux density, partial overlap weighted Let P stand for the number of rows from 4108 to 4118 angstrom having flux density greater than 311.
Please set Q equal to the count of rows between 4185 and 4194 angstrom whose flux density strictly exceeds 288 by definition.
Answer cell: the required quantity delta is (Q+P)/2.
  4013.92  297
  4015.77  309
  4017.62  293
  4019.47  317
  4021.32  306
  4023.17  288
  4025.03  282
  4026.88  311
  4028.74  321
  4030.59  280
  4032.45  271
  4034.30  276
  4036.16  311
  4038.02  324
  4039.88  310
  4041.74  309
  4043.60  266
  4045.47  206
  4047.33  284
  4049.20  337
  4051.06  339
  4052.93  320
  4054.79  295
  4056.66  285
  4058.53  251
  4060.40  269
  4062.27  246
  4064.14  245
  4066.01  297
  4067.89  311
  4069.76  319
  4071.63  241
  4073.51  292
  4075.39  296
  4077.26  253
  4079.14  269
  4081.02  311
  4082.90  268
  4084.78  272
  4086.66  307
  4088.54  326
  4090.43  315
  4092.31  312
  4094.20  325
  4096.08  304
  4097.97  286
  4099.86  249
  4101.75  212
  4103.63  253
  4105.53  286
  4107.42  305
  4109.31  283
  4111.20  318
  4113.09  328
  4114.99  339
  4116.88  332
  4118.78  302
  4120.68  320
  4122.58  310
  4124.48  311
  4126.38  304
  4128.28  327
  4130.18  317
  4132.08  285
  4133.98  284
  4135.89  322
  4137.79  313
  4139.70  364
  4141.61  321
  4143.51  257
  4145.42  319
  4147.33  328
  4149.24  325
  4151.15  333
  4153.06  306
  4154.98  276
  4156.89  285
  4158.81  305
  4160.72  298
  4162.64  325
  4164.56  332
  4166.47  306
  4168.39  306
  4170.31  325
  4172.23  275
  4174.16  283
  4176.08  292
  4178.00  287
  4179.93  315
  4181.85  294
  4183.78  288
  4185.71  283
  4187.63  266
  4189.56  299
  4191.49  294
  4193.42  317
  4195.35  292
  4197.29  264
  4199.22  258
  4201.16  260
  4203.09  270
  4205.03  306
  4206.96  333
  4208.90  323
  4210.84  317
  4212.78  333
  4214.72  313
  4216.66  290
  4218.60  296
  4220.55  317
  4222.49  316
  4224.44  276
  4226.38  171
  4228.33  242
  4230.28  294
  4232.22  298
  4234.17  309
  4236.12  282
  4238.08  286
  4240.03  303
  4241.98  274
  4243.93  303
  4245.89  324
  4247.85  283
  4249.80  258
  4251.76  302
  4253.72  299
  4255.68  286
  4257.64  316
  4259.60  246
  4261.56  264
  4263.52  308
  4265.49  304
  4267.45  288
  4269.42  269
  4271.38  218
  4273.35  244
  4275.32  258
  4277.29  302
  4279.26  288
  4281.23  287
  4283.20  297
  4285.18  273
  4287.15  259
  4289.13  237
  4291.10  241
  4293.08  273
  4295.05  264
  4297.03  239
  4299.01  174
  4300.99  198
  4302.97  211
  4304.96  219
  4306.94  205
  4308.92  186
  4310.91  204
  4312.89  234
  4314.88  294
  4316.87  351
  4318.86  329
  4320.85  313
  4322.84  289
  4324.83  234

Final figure 3.5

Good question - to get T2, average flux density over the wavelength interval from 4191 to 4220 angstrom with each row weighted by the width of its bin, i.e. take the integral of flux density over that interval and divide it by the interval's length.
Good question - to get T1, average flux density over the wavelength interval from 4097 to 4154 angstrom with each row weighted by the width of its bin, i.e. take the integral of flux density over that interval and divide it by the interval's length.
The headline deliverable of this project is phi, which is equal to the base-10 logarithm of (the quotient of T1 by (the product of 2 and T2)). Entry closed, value -0.29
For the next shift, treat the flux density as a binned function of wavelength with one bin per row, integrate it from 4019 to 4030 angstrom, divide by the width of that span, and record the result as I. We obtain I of 303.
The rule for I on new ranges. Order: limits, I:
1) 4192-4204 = 277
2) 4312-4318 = 294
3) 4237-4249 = 295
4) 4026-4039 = 299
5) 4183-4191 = 285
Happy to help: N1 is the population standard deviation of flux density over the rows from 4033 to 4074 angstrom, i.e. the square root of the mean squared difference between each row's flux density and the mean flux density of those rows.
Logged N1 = 34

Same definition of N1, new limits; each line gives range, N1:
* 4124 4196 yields 21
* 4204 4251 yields 34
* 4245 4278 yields 28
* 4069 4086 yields 25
